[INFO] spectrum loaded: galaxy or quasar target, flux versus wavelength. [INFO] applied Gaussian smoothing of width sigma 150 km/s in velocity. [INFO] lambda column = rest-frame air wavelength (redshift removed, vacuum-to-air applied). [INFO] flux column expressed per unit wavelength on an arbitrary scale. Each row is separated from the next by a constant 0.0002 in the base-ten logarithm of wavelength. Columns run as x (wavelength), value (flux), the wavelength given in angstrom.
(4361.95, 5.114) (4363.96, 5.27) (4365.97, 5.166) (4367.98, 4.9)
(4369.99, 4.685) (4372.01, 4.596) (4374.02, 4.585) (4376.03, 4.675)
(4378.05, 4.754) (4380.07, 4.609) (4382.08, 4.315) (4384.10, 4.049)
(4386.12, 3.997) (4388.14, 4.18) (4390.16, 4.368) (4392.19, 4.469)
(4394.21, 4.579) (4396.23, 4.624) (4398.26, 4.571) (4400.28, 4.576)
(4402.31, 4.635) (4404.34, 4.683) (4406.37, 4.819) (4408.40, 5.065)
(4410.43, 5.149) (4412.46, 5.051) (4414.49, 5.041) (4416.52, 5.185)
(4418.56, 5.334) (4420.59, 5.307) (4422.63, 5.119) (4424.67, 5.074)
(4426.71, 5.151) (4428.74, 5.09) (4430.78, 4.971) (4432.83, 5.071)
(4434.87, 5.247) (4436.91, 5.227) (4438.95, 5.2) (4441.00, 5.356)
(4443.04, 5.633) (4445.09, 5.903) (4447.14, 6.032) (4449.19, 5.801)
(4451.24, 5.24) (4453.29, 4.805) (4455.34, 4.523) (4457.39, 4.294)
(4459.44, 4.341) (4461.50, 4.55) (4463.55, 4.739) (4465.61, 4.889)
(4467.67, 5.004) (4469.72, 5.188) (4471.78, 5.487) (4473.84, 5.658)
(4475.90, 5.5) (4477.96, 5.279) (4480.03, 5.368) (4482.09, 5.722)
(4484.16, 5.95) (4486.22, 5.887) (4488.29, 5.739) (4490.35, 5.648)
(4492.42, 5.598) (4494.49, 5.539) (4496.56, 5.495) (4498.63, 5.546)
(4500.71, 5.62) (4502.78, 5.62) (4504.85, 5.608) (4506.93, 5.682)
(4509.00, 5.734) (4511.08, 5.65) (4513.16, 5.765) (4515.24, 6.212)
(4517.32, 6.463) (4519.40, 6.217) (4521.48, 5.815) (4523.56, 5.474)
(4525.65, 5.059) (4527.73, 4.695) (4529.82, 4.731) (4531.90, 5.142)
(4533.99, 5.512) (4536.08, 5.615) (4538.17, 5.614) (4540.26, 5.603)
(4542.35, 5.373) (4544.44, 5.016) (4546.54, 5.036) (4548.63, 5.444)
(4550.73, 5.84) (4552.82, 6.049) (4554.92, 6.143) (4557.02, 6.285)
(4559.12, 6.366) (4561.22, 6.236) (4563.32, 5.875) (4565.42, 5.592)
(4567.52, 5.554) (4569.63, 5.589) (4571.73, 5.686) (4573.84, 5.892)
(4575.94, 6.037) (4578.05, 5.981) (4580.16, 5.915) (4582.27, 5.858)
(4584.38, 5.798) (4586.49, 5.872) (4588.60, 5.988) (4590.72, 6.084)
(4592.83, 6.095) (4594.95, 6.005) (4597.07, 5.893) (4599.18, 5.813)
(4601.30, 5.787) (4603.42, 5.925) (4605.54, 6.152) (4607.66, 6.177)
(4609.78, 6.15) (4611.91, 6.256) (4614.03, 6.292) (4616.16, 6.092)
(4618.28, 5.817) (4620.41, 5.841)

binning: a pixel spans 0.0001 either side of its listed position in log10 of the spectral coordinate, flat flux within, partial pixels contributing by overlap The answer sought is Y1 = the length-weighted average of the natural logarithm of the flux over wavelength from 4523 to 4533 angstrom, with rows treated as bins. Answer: 1.608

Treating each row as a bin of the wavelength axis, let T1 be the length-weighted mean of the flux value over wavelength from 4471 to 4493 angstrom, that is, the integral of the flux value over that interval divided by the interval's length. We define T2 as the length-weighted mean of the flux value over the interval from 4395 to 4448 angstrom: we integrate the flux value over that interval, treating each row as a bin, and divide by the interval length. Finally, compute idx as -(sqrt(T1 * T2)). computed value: -5.36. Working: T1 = 5.6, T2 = 5.12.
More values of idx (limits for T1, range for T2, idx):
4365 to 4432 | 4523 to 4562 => -5.14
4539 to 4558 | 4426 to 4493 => -5.45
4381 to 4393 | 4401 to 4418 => -4.58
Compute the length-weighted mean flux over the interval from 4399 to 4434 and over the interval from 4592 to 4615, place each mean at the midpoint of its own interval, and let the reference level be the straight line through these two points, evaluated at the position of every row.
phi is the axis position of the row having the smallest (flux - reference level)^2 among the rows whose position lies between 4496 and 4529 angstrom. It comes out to 4496.56 angstrom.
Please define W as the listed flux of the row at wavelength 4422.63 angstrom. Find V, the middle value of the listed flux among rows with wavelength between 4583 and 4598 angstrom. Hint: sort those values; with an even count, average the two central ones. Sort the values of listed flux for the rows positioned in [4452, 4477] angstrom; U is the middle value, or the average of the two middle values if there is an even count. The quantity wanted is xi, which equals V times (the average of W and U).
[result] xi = 29.8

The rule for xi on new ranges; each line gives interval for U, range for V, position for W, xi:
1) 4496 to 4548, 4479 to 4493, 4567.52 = 31.9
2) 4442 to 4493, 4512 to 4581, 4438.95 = 30.4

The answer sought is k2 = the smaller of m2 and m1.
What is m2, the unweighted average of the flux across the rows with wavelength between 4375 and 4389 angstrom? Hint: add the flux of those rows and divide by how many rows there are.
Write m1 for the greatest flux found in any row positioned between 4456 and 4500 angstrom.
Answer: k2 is 4.4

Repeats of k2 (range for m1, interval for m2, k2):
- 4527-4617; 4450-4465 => 4.6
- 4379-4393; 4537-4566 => 4.6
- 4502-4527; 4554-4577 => 5.9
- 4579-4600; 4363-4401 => 4.6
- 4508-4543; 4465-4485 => 5.4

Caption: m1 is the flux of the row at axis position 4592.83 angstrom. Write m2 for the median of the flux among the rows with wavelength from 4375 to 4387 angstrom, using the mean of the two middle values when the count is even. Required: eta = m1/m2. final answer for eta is 1.37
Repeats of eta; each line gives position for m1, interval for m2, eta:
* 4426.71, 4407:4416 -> 1.02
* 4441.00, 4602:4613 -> 0.87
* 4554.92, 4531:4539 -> 1.10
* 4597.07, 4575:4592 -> 0.99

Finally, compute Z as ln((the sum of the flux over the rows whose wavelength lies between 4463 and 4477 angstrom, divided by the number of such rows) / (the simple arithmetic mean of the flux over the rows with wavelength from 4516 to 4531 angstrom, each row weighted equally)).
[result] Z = -0.1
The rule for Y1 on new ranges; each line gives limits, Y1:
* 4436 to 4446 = 1.697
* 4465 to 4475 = 1.660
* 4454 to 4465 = 1.507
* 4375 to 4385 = 1.500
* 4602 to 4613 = 1.812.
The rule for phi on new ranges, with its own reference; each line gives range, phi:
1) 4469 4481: 4480.03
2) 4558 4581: 4580.16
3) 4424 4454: 4428.74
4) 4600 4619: 4616.16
